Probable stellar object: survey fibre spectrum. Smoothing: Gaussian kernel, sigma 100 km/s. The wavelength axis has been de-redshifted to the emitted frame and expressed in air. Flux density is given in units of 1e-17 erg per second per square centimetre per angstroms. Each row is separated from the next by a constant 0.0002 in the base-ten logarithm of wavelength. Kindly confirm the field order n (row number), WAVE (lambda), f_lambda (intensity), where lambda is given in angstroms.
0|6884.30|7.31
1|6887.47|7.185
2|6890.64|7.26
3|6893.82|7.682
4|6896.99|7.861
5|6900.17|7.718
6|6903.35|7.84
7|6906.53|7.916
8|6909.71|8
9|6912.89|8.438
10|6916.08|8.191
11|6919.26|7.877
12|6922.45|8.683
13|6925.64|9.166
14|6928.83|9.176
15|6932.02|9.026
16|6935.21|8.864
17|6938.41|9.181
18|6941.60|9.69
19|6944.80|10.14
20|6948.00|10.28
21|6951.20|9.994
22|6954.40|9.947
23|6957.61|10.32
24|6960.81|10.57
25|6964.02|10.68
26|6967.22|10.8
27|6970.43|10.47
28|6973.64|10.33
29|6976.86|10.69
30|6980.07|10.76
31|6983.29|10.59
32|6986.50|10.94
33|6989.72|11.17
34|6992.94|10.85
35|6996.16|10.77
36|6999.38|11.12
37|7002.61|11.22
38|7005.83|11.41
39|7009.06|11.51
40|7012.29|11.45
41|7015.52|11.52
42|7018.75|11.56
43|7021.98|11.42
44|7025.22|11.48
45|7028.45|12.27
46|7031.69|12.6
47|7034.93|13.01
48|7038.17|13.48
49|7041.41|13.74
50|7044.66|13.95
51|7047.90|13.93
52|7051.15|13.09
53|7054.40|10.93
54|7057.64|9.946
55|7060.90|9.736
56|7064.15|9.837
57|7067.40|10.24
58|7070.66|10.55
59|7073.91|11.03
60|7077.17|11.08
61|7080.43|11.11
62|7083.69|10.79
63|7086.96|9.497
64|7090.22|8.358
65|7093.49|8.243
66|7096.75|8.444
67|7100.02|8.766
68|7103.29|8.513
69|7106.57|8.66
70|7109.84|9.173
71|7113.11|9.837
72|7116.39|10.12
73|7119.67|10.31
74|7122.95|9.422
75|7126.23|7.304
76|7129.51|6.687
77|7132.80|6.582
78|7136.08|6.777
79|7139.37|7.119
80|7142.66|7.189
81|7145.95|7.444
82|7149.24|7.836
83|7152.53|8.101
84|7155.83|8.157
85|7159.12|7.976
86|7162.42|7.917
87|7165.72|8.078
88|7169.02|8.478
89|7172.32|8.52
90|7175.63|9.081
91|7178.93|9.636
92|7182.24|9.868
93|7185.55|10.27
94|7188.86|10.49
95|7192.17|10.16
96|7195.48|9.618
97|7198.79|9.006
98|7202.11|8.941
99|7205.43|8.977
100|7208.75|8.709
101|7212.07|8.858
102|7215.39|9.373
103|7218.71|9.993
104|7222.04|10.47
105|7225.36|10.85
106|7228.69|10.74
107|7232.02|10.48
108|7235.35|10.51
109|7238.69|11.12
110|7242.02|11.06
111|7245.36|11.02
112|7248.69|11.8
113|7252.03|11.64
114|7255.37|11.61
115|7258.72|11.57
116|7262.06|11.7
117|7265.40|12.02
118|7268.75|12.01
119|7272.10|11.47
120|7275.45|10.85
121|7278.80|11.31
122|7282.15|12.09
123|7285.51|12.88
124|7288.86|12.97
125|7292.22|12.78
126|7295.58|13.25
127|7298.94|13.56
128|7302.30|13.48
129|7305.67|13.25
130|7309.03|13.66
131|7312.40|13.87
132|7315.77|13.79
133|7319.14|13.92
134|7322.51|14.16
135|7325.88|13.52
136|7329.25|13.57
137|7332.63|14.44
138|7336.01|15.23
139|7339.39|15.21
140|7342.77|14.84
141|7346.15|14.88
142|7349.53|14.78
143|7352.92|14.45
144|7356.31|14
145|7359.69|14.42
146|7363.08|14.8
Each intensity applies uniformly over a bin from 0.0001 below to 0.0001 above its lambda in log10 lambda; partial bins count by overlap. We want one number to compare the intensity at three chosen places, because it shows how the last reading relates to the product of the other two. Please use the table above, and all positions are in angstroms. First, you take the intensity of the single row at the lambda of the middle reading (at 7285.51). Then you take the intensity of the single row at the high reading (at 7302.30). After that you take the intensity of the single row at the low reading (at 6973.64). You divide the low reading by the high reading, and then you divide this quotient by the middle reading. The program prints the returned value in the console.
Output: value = 0.059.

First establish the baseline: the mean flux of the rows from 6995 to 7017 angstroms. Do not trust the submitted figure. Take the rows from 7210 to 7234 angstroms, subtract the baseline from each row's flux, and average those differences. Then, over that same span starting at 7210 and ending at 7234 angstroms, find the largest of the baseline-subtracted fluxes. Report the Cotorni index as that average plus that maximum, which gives -1.6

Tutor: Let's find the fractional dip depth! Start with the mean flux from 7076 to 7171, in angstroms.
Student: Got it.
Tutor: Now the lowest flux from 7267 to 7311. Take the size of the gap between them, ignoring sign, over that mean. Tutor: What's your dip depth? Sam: 0.27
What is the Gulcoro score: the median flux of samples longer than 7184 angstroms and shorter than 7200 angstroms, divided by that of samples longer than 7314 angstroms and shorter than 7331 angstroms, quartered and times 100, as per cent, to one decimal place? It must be 18.4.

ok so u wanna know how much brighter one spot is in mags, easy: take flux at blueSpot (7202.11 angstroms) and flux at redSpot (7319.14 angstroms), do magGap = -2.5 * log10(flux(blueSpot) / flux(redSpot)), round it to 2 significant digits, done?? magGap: 0.48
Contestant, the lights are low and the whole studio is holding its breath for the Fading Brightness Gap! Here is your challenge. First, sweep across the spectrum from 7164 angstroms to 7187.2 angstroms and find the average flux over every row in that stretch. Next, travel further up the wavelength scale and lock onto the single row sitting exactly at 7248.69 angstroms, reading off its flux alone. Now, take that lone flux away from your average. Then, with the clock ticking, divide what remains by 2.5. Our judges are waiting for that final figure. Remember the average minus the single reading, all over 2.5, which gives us -1.1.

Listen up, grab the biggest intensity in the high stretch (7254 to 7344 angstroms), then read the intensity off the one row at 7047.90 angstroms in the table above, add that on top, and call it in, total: 29.2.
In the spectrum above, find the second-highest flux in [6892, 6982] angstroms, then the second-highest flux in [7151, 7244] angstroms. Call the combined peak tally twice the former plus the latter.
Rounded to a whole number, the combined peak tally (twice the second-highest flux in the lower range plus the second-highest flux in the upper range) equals 33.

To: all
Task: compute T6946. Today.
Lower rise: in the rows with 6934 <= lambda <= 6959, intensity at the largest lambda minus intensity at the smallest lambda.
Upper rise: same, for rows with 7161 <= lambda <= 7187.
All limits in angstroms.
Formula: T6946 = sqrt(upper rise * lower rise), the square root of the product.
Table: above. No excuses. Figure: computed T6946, 1.85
